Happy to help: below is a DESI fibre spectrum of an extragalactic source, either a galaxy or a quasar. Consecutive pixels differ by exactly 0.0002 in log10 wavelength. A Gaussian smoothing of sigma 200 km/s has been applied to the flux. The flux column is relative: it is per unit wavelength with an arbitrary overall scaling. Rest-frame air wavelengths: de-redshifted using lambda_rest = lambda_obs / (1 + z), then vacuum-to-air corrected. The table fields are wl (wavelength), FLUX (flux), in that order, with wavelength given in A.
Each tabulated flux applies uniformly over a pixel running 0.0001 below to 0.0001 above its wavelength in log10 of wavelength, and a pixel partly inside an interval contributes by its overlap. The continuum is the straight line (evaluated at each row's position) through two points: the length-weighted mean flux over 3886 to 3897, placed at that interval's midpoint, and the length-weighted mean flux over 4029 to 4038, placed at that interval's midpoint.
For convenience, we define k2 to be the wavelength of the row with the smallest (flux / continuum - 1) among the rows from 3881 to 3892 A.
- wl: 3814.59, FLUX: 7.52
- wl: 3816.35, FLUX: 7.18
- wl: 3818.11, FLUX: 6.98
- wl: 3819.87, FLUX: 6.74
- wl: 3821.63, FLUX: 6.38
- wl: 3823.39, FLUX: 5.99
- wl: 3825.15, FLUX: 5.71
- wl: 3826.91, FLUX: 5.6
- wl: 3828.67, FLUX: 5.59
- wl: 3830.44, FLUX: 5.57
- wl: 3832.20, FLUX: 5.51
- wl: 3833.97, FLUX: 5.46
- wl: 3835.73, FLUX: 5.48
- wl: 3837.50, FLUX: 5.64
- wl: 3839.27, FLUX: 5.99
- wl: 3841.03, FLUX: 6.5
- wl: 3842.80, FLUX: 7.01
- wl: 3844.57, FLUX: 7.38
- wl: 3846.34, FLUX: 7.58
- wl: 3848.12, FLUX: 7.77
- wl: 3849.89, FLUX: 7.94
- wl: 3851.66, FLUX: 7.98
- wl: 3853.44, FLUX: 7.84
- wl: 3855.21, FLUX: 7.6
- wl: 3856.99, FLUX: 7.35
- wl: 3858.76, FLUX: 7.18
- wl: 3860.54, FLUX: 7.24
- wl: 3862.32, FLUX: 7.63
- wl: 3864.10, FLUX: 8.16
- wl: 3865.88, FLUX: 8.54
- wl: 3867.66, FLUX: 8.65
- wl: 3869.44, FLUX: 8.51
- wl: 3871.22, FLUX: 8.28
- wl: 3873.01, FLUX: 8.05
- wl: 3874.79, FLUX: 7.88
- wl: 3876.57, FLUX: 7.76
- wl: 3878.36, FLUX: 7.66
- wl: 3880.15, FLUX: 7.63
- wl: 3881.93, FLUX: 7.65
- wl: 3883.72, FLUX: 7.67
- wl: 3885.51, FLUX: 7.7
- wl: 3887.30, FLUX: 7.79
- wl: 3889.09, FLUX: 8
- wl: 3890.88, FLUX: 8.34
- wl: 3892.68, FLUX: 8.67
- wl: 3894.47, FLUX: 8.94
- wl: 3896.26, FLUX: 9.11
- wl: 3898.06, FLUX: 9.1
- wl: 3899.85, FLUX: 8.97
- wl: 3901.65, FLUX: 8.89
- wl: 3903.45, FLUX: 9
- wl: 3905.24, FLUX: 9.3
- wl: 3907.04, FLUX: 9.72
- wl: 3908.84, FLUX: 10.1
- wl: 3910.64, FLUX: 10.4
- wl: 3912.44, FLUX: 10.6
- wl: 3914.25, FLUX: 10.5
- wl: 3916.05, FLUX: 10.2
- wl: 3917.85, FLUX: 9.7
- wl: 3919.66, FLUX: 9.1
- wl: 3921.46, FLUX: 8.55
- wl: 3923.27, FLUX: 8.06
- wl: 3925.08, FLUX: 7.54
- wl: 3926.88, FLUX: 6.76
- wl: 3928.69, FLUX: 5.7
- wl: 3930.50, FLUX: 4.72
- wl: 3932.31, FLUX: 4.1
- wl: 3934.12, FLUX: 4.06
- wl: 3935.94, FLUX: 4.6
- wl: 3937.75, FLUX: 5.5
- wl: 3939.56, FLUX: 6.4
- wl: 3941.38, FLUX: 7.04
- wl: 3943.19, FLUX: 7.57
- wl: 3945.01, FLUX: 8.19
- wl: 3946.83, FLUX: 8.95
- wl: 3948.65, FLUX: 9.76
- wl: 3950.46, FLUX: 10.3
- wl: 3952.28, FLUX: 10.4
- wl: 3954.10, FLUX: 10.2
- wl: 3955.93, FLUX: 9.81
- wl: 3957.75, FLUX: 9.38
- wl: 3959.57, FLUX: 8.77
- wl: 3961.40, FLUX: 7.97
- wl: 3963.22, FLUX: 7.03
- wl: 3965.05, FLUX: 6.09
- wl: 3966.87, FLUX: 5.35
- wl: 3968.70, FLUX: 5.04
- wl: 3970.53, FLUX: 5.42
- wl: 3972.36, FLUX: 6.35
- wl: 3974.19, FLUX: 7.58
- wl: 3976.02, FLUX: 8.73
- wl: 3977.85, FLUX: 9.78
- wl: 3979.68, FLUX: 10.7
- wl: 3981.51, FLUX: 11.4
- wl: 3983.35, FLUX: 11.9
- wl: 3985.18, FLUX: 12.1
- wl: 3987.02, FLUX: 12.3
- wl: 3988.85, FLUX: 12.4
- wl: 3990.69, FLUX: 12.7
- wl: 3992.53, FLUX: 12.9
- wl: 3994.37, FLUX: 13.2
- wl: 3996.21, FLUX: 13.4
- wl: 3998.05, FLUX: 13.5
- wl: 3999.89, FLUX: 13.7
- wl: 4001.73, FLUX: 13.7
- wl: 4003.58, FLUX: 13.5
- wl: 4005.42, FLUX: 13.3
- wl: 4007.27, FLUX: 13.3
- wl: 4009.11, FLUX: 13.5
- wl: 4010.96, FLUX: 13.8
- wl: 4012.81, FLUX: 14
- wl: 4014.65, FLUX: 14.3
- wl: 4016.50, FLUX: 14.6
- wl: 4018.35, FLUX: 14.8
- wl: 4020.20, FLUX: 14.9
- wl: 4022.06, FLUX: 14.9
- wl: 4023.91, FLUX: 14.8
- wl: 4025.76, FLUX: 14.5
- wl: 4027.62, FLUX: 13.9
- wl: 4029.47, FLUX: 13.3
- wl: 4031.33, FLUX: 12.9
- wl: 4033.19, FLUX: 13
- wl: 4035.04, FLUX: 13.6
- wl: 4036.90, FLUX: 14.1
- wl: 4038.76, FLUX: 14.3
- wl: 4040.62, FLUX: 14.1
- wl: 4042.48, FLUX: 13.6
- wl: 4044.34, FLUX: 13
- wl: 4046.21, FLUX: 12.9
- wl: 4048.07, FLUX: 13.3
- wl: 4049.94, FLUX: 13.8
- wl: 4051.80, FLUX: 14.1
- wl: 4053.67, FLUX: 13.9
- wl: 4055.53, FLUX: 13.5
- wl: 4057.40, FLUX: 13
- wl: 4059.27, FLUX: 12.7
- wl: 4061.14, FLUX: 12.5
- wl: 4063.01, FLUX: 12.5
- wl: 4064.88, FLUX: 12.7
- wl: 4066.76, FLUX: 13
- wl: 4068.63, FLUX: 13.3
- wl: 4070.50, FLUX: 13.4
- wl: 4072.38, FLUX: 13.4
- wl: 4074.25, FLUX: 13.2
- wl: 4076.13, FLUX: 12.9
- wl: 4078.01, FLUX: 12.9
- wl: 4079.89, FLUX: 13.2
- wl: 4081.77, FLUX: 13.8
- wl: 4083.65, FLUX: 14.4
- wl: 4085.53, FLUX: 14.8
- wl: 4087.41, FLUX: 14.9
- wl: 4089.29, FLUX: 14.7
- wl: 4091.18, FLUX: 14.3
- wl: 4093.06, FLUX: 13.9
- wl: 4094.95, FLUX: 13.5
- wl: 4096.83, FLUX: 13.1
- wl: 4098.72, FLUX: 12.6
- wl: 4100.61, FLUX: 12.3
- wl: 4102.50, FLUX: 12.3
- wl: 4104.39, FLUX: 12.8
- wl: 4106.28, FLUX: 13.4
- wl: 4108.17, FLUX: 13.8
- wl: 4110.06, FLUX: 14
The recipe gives 3885.51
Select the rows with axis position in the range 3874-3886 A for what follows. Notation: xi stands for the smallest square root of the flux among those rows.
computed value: 2.8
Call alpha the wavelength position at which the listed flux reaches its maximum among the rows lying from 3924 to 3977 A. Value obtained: 3952.28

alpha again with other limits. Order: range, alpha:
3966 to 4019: 4018.35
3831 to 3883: 3867.66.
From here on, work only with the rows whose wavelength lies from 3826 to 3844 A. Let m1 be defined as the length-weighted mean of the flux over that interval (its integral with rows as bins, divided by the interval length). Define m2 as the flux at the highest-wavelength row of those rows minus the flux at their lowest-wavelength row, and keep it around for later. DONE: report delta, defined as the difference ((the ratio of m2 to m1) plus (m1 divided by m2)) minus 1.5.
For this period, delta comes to 3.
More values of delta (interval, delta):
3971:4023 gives 1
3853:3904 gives 6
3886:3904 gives 6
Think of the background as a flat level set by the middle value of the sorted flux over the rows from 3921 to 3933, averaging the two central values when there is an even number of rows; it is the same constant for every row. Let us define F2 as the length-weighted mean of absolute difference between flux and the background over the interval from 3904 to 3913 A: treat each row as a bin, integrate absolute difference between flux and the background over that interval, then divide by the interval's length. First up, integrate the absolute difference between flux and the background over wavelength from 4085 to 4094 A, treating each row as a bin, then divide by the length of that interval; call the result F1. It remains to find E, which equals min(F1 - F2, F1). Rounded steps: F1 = 8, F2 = 3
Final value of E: 5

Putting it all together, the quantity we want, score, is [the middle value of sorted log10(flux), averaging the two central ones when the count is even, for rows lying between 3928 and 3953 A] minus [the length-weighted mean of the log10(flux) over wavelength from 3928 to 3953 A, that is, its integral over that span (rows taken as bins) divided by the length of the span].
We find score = 0.008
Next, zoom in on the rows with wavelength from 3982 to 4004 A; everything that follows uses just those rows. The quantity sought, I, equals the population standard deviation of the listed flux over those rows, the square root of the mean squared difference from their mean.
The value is 0.6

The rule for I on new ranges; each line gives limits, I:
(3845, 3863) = 0.3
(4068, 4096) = 0.7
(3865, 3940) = 1.6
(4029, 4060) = 0.5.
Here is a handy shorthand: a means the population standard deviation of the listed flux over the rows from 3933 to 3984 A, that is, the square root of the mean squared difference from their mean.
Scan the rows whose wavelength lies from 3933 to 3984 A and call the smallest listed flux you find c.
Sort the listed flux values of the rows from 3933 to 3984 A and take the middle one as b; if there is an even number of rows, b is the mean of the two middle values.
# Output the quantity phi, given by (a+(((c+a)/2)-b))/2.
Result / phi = -1.4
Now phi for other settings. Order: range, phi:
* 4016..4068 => -3.1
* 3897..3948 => -1.8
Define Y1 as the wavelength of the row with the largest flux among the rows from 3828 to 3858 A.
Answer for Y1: 3851.66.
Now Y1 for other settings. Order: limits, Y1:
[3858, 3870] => 3867.66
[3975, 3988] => 3987.02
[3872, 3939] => 3912.44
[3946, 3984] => 3983.35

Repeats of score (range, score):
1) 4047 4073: 0.003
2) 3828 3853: -0.017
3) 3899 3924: 0.001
